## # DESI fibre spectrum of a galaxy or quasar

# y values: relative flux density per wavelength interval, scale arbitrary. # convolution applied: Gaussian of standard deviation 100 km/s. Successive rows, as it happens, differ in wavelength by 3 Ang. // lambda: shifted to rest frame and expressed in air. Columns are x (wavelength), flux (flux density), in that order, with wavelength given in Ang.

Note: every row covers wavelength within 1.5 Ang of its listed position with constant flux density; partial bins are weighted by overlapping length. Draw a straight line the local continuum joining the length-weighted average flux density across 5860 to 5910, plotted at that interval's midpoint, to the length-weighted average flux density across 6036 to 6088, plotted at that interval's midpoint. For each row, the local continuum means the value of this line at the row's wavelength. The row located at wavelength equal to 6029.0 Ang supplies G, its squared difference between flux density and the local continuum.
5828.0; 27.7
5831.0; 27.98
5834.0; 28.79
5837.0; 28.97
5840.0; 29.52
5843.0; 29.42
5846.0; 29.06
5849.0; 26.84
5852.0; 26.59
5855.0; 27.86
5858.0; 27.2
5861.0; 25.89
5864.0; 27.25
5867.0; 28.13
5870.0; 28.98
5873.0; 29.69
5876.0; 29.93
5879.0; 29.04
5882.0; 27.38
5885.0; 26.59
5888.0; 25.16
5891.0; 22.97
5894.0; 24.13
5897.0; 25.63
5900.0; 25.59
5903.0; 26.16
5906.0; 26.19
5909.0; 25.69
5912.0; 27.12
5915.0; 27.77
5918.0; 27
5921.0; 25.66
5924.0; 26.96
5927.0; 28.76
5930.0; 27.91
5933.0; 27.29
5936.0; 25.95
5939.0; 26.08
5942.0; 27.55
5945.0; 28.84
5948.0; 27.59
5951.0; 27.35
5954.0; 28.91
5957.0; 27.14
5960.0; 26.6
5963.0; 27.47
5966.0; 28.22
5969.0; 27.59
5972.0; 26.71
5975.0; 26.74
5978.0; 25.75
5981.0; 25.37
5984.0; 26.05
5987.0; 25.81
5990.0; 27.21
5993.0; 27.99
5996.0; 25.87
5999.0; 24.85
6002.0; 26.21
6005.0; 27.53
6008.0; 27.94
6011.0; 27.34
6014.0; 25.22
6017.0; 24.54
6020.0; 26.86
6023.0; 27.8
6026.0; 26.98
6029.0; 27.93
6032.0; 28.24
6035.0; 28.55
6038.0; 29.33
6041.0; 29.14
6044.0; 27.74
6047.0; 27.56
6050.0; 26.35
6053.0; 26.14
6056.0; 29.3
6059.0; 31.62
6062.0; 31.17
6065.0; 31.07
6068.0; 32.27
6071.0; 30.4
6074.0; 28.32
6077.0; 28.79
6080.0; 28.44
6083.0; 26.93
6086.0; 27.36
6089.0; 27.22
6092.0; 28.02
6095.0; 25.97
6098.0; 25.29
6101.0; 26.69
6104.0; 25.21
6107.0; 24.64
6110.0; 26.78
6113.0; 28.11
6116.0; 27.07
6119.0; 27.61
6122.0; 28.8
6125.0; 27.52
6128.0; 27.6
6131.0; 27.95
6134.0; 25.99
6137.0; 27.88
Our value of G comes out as 0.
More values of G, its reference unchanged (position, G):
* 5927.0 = 2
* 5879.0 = 6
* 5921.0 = 2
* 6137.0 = 4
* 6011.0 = 1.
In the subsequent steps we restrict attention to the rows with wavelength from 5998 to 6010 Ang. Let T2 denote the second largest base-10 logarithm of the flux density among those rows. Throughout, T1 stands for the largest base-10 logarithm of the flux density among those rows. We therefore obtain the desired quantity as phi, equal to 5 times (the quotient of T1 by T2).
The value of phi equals 5.02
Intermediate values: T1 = 1.45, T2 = 1.44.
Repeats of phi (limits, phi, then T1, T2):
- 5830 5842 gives 5.03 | 1.47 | 1.46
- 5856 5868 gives 5.05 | 1.45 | 1.44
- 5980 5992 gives 5.07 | 1.43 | 1.42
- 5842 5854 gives 5.02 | 1.47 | 1.46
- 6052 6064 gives 5.02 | 1.50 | 1.49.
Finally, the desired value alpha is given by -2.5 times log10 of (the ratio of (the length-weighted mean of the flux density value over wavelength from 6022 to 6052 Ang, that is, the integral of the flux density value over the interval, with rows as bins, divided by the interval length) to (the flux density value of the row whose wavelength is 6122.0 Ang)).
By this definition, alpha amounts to 0.033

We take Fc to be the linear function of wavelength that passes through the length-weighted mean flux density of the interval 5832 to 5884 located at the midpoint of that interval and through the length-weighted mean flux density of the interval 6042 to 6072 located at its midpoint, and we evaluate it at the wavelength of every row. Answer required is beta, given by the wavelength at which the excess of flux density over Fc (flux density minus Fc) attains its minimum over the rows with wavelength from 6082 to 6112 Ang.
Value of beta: 6107.0 Ang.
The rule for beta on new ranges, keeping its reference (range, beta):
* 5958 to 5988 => 5981.0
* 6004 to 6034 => 6017.0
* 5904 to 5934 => 5921.0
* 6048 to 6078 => 6053.0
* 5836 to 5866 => 5861.0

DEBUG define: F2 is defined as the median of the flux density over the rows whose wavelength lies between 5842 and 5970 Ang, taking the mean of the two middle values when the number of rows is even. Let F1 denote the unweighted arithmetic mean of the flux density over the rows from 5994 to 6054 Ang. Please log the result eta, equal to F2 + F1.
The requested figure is 54.4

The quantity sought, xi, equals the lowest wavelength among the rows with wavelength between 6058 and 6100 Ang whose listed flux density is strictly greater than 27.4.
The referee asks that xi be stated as 6059.0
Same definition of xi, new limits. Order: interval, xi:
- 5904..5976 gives 5915.0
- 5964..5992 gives 5966.0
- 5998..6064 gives 6005.0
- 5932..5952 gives 5942.0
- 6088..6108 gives 6092.0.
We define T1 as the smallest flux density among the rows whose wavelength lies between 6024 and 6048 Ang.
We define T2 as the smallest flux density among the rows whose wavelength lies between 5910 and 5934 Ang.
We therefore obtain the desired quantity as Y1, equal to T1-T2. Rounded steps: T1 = 26.98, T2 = 25.66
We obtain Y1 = 1.3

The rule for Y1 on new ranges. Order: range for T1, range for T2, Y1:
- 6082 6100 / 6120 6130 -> -2.2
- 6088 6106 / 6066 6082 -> -3.1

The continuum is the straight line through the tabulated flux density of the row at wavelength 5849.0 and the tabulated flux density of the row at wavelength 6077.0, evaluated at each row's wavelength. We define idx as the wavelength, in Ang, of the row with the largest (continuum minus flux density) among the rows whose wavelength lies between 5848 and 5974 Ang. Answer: 5891.0 Ang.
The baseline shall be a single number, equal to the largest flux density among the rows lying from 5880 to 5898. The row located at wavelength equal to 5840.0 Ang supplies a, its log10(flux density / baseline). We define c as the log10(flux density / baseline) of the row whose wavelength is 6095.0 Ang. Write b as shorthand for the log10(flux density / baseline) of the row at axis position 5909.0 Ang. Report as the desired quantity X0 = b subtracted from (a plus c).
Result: 0.037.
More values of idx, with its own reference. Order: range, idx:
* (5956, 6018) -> 6017.0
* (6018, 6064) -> 6053.0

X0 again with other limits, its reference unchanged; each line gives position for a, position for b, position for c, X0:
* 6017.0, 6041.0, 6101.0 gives -0.086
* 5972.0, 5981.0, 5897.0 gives -0.006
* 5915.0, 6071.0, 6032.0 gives -0.026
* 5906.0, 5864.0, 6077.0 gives 0.005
